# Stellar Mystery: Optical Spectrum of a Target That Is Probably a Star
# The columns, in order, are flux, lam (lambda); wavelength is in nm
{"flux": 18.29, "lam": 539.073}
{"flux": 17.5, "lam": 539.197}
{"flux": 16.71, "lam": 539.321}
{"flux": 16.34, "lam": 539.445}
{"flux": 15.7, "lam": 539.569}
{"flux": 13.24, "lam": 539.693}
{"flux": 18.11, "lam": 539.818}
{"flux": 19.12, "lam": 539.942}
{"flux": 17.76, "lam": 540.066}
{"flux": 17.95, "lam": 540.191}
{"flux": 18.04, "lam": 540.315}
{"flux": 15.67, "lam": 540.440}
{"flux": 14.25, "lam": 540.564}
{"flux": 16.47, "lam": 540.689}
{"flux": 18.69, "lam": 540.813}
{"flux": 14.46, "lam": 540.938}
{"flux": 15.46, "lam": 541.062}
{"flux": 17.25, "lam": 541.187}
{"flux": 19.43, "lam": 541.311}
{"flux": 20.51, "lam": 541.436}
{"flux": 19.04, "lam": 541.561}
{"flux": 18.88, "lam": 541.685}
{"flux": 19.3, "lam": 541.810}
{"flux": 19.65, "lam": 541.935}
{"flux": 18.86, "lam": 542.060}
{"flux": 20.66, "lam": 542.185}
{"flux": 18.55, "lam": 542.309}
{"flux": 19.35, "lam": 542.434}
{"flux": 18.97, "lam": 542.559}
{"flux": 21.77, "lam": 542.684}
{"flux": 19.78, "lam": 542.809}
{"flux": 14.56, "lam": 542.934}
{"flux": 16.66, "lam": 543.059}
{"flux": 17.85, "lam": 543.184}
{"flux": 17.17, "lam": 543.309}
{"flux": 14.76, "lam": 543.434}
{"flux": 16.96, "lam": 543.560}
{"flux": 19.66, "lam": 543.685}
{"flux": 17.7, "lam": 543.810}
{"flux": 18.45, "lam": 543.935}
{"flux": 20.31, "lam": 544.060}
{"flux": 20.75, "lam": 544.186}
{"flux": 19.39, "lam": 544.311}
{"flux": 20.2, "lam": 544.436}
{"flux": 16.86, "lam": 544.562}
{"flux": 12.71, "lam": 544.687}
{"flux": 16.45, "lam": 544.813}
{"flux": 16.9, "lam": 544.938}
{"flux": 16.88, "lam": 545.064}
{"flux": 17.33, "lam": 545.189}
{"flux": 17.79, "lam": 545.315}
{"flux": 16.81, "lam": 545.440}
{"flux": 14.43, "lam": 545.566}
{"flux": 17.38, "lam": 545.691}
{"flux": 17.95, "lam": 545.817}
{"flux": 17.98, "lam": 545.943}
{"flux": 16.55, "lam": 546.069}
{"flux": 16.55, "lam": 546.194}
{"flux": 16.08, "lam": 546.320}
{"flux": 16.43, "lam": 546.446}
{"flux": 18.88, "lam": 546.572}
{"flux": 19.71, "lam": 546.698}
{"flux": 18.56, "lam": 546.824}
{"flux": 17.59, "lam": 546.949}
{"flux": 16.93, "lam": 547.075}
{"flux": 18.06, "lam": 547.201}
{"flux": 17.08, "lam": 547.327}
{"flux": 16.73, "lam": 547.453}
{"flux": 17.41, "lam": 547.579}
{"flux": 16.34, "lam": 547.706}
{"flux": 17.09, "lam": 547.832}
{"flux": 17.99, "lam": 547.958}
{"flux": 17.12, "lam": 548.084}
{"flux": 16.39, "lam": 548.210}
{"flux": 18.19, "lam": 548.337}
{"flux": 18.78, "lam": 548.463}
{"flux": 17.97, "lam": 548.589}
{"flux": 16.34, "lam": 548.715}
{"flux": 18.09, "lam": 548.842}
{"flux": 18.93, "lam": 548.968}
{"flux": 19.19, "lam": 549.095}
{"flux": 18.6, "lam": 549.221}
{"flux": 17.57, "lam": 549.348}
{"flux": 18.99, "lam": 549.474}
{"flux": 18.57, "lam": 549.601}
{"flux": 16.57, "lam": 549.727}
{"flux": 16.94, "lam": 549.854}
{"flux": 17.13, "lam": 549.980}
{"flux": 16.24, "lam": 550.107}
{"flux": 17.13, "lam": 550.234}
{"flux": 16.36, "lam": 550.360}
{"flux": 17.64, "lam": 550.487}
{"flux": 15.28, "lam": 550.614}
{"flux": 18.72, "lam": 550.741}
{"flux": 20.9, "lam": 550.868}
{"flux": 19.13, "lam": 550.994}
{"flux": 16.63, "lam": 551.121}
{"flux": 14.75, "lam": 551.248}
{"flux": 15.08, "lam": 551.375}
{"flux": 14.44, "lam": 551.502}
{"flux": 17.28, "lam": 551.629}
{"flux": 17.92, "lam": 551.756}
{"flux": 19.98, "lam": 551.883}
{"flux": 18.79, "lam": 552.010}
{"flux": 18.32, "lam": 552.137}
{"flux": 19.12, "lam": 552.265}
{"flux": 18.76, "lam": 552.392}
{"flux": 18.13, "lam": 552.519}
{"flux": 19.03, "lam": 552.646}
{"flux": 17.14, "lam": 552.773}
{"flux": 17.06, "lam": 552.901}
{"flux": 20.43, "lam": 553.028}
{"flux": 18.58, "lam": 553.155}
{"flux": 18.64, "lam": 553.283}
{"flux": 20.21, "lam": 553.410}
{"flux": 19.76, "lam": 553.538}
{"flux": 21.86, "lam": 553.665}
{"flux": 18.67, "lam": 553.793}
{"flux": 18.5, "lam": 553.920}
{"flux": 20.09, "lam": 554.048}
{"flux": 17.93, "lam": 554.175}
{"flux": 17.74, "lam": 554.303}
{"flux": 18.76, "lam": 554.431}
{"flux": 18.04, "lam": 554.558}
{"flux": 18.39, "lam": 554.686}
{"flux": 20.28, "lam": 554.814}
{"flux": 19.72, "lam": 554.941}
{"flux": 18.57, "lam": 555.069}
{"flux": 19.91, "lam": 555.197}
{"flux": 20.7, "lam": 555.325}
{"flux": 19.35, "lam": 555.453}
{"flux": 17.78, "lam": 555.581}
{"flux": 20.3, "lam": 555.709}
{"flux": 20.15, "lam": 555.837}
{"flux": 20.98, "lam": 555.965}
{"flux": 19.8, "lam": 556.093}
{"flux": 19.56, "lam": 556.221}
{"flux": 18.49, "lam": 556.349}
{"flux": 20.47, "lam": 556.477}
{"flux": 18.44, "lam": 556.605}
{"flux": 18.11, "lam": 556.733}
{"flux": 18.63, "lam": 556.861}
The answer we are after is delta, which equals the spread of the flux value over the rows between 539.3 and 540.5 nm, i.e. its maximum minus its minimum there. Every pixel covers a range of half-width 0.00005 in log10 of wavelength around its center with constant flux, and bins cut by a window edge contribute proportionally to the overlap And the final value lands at 6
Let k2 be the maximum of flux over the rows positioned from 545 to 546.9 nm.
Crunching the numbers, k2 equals 19.71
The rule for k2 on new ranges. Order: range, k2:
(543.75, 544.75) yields 20.75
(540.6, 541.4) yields 19.43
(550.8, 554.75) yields 21.86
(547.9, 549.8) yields 19.19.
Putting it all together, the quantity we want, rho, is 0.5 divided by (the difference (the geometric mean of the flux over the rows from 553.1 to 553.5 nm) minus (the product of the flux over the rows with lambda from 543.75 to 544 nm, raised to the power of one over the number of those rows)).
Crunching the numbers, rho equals 0.47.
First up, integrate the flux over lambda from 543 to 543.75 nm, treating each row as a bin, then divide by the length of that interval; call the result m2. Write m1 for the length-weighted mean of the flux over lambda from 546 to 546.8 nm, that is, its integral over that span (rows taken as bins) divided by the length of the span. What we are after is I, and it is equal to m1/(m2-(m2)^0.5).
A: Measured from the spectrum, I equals 1.34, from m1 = 17.4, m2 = 17.2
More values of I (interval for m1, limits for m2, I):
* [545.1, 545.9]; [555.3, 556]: 1.11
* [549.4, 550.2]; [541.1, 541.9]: 1.19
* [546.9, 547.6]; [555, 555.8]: 1.15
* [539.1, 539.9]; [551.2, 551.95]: 1.31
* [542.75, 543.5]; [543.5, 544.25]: 1.15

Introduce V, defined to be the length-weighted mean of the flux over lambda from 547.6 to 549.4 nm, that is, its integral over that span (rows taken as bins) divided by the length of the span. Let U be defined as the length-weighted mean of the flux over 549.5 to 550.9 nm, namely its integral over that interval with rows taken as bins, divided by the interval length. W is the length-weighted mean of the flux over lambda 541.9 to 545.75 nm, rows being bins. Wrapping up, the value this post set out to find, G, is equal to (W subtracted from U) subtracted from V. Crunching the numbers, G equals 18.3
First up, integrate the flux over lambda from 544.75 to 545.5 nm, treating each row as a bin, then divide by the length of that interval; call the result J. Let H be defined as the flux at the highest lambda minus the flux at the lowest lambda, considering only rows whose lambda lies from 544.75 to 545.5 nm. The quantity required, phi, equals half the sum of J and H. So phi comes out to 8.7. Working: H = 0.4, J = 17.0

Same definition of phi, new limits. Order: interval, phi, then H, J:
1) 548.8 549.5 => 9.7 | 0.9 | 18.6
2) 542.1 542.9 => 9.4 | -0.9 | 19.6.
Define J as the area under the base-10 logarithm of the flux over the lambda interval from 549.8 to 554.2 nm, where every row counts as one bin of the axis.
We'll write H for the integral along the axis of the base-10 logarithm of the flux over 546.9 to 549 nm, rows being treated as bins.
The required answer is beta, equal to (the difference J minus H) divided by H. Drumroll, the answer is 1.1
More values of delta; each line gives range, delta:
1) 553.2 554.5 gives 4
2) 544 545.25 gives 8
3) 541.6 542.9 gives 3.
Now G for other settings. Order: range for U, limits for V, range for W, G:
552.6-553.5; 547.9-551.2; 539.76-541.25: 15.9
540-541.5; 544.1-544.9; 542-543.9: 18.8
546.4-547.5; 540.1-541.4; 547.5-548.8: 16.4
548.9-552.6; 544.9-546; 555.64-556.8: 18.9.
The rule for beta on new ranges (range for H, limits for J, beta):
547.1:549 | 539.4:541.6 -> 0.1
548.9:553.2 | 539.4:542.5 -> -0.3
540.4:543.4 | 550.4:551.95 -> -0.5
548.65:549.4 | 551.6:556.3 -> 5.4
